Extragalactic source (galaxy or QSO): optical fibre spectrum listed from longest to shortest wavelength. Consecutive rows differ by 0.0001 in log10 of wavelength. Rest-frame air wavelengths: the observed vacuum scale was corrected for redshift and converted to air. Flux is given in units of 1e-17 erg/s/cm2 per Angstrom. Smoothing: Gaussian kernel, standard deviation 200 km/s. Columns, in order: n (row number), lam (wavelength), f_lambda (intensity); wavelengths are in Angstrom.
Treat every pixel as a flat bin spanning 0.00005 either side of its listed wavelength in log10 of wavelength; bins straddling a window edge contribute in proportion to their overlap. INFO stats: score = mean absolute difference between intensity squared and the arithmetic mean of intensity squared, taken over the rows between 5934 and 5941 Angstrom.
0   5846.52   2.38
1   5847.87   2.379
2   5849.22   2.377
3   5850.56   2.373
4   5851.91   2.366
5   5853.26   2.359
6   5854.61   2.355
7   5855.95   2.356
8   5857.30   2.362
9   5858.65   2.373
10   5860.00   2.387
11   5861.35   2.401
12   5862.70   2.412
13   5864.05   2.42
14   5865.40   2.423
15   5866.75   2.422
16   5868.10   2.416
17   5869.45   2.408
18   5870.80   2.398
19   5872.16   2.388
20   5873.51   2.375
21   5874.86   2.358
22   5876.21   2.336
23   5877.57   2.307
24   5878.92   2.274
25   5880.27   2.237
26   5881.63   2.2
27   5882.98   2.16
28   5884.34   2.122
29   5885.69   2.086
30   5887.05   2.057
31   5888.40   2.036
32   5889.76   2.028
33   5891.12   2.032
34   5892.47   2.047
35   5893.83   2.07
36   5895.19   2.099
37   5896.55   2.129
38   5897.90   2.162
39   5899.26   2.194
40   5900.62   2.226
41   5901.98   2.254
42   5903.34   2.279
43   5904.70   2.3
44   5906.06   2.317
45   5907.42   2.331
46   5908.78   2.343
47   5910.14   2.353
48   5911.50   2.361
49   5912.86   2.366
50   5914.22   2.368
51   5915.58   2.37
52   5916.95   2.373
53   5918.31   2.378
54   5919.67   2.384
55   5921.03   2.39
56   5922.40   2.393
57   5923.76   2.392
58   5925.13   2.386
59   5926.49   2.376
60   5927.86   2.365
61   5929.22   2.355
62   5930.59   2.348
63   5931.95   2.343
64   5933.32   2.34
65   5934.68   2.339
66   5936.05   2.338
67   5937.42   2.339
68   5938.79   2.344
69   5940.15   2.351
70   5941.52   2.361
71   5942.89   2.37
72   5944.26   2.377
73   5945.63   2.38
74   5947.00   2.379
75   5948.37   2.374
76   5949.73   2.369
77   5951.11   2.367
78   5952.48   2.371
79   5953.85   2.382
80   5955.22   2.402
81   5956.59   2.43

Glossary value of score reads 0.020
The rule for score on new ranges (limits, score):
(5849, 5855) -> 0.034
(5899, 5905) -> 0.146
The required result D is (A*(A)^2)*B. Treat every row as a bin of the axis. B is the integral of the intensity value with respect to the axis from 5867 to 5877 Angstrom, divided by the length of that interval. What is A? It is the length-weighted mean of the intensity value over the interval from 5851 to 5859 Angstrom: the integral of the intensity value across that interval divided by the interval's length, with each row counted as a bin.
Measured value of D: 31.4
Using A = 2.36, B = 2.38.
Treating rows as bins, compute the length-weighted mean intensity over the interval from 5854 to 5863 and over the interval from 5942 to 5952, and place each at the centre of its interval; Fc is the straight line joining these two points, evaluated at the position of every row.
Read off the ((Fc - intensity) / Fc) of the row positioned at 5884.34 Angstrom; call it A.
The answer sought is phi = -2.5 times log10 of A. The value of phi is 2.4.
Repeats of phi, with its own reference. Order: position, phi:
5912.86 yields 6.1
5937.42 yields 4.6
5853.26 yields 5.2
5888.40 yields 2.1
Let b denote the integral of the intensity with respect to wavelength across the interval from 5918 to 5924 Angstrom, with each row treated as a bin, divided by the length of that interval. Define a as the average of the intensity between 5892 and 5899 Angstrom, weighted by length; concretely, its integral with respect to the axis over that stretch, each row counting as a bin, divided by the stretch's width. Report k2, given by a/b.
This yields 0.88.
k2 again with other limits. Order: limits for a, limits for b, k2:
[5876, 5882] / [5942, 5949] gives 0.96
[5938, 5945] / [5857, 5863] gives 0.99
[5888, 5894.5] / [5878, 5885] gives 0.93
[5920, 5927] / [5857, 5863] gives 1.00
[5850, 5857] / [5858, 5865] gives 0.98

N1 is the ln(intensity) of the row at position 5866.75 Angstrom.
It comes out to 0.885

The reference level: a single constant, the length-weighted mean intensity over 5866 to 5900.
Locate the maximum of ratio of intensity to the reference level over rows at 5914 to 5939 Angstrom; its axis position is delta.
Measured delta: 5922.40 Angstrom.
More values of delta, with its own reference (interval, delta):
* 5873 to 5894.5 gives 5873.51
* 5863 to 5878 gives 5865.40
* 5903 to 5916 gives 5915.58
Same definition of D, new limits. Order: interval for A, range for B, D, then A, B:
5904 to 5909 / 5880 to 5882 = 27.6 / 2.32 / 2.21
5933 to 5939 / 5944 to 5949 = 30.4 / 2.34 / 2.38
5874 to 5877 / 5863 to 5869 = 31.3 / 2.35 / 2.42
